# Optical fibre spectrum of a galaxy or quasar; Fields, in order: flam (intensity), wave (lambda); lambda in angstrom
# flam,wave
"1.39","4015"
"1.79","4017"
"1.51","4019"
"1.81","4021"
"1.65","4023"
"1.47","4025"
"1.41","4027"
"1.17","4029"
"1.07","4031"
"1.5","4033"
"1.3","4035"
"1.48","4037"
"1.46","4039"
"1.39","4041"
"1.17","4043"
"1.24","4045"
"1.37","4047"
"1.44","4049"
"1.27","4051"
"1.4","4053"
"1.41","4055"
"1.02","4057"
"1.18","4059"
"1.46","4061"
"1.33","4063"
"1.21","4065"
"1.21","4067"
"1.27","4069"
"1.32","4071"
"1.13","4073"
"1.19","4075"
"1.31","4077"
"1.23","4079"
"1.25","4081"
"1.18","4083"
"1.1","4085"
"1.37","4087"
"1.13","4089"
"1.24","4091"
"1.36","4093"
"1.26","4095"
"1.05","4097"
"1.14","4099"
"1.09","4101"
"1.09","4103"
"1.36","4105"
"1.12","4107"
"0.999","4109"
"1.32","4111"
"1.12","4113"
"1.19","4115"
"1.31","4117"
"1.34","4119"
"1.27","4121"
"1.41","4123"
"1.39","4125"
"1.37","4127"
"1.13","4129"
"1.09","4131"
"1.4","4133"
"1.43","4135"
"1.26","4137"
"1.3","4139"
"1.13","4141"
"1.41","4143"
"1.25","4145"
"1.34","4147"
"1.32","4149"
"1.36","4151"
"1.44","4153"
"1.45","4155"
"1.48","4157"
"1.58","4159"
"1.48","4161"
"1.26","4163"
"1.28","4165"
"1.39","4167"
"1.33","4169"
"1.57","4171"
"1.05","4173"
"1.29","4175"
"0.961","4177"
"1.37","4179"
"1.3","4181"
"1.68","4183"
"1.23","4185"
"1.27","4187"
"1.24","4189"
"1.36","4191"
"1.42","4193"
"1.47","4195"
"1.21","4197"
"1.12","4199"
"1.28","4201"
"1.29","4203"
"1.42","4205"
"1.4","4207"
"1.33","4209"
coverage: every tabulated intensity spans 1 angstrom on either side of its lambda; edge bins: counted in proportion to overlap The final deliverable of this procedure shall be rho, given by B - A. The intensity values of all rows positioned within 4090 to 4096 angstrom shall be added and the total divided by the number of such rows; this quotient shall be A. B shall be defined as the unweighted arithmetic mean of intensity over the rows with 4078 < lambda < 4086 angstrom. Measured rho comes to -0.10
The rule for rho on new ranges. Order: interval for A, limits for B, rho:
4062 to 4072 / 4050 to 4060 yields -0.01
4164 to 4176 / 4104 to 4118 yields -0.12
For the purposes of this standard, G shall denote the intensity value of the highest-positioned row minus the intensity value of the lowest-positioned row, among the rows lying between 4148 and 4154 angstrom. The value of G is 0.12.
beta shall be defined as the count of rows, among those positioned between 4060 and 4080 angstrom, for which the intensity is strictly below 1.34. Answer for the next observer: 9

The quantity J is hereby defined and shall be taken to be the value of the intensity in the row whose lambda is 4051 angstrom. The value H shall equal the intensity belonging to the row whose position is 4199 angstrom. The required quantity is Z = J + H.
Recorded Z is 2.39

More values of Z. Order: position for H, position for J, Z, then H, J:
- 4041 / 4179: 2.76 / 1.39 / 1.37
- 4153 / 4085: 2.54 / 1.44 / 1.1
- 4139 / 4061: 2.76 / 1.3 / 1.46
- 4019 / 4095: 2.77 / 1.51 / 1.26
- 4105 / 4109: 2.36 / 1.36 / 0.999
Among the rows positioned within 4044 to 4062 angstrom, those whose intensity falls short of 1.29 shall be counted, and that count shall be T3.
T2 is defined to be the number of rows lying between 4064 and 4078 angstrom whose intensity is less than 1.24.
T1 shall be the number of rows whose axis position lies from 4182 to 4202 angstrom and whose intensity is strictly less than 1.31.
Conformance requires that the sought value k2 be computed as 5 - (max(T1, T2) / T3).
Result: 3.5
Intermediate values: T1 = 6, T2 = 4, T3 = 4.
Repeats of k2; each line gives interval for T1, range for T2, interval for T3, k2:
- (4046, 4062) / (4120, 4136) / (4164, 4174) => 3.5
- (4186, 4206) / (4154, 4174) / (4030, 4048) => 3.0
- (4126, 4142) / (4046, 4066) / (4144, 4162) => 0.0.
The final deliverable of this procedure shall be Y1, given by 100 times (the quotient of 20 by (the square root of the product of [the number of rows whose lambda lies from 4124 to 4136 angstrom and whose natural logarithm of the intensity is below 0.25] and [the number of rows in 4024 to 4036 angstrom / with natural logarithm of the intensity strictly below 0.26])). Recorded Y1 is 1000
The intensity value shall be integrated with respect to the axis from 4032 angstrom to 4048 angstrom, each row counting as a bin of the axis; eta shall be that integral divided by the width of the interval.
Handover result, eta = 1.36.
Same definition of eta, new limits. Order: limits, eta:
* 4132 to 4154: 1.33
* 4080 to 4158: 1.26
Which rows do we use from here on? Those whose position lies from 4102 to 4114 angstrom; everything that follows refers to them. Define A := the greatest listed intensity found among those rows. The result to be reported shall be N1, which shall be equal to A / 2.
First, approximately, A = 1.36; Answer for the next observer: 0.68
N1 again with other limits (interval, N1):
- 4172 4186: 0.84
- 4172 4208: 0.84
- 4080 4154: 0.72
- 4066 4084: 0.66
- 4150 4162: 0.79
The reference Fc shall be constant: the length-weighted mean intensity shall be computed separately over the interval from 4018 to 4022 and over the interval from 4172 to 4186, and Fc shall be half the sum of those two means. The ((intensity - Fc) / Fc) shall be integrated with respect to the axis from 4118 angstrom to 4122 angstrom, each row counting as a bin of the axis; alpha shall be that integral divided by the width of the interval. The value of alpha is -0.11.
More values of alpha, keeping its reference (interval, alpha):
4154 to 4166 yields -0.03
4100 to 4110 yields -0.23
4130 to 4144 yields -0.12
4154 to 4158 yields 0.00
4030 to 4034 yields -0.12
